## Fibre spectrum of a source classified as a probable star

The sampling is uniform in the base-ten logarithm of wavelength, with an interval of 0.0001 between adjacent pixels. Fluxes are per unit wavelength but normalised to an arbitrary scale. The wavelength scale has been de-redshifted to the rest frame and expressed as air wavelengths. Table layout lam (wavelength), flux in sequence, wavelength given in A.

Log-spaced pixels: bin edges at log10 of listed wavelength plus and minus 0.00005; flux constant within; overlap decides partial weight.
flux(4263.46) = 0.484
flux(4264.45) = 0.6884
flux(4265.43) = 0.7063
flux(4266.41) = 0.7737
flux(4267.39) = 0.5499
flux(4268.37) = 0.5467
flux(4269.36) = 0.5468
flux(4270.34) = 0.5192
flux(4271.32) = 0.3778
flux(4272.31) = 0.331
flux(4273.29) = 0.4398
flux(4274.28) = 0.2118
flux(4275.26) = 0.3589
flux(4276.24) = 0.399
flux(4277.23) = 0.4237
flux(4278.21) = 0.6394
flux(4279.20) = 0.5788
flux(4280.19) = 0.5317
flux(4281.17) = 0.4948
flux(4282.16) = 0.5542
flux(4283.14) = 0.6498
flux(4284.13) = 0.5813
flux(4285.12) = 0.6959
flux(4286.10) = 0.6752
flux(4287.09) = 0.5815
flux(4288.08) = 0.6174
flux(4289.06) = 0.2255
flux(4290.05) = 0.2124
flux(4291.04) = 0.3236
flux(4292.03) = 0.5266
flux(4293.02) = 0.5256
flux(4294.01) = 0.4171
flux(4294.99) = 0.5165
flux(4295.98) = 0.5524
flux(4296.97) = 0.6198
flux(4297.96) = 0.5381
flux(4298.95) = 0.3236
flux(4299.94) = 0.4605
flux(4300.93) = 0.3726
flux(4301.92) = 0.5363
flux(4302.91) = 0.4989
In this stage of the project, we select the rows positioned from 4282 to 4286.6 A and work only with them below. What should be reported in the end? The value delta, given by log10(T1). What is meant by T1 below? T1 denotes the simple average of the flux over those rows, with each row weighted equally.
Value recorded -0.20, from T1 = 0.63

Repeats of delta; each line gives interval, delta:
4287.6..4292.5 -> -0.42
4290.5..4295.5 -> -0.34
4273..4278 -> -0.44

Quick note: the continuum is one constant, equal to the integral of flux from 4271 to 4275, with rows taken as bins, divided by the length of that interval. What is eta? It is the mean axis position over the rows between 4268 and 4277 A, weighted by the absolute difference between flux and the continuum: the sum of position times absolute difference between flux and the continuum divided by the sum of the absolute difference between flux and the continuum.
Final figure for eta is 4271.1 A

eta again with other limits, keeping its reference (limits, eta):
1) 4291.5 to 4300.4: 4295.7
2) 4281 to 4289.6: 4285.1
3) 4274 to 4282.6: 4279.0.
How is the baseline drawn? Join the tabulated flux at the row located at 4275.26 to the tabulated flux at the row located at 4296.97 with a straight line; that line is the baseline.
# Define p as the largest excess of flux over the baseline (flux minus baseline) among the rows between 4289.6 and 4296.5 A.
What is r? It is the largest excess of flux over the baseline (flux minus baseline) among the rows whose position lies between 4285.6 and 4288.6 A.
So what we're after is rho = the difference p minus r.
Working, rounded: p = -0.034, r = 0.186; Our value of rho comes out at -0.22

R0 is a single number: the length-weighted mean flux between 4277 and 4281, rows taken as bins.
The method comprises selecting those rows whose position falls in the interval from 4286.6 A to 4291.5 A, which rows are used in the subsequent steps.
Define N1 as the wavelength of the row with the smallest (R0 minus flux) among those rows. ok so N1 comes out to 4288.08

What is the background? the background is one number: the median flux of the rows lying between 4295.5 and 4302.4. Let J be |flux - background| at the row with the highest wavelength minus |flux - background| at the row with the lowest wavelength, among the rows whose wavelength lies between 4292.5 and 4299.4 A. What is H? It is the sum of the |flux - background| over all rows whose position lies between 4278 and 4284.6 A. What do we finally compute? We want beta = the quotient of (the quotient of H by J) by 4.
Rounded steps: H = 0.4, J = 0.20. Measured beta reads 0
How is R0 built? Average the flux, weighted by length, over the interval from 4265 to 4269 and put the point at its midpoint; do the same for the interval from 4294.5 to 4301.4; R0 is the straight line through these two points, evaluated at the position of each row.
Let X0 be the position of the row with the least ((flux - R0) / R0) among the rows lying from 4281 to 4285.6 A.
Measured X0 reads 4281.17 A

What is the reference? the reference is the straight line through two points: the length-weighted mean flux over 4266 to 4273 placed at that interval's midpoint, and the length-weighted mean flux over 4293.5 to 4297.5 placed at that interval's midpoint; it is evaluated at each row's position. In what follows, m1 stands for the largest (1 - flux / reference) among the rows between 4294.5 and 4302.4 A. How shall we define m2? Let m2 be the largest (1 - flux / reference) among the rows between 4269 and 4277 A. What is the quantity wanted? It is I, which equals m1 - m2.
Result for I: -0.20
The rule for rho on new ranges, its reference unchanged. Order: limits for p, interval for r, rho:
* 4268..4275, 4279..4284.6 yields 0.07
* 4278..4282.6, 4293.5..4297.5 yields 0.25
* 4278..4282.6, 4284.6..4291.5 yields 0.03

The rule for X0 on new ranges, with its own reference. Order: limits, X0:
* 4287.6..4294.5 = 4290.05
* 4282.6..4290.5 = 4290.05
